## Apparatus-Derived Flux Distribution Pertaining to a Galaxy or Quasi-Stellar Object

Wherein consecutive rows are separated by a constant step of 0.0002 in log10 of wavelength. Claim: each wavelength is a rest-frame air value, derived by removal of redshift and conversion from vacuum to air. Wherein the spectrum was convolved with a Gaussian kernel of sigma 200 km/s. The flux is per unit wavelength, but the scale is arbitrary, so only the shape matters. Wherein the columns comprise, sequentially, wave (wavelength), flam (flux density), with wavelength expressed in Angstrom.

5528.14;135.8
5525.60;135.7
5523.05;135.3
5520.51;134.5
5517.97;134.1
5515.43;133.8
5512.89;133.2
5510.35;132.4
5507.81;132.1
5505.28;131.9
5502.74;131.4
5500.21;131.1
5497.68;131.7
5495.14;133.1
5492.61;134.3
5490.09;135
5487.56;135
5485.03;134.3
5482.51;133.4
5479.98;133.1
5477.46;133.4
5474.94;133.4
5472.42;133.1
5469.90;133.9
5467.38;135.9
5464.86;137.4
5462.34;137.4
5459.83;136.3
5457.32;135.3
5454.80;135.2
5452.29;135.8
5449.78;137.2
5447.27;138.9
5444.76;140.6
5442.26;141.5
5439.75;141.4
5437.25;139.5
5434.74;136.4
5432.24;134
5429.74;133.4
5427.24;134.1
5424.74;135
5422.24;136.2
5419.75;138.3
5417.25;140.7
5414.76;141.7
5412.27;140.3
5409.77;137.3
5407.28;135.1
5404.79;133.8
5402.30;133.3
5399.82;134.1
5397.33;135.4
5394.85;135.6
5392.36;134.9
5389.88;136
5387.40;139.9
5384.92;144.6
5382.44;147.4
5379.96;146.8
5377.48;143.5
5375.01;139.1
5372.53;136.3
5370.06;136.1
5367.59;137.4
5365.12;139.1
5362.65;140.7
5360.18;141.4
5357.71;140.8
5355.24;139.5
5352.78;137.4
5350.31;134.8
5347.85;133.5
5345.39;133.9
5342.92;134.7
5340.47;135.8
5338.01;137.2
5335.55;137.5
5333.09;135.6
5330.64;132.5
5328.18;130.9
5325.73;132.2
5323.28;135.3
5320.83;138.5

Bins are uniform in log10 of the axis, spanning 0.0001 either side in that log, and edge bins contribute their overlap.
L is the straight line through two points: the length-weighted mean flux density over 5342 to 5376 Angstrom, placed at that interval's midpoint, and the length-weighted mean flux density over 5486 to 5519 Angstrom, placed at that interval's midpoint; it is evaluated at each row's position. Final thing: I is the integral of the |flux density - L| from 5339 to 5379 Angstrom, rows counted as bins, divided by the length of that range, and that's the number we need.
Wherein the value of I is 2.7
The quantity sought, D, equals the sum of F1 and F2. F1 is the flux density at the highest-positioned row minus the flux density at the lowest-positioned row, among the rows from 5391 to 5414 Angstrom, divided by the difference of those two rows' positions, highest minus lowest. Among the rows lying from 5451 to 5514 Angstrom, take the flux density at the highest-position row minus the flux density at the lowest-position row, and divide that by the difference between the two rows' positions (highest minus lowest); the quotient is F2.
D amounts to 0.2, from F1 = 0.27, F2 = -0.04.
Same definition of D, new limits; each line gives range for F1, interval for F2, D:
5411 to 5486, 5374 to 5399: -0.2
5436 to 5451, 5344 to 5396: -0.1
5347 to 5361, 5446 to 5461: 0.4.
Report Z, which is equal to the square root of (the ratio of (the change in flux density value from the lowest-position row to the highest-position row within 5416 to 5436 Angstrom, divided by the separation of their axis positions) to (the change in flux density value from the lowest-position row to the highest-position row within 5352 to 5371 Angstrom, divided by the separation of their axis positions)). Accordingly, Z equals 1.8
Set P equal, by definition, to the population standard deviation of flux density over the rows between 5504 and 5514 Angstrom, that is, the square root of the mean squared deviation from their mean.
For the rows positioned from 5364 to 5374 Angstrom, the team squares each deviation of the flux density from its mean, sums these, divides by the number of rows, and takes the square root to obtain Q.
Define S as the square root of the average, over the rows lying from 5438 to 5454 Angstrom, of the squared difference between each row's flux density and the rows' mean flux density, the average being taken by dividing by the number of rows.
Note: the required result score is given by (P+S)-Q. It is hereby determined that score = 1.5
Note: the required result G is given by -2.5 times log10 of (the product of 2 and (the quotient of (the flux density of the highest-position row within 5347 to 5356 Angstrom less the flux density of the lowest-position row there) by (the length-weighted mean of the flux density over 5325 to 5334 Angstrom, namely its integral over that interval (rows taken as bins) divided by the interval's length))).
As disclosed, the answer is 2.61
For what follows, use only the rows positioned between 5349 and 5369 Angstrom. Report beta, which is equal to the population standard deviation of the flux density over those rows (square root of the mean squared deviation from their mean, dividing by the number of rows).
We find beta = 2.09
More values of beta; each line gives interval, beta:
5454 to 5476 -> 1.51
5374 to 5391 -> 3.94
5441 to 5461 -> 2.29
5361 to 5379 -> 2.43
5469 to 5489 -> 0.62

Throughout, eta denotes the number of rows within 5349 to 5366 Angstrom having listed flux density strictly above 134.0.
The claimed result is 7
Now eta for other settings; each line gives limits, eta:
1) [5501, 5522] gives 2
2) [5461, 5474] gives 3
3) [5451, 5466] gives 6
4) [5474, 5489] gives 2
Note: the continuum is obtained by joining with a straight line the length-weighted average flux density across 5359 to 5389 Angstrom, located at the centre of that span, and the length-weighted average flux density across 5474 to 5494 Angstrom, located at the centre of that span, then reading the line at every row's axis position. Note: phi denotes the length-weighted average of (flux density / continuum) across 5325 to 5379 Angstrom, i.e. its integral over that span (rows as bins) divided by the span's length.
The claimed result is 0.96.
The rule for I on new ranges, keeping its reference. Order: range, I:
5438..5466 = 3.4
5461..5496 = 1.1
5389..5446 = 2.7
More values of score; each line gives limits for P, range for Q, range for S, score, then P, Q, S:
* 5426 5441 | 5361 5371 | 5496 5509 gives 1.6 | 3.0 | 1.7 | 0.4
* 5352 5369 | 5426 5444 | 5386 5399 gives 0.0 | 1.5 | 3.3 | 1.8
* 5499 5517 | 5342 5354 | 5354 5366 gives 0.4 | 0.9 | 1.4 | 0.9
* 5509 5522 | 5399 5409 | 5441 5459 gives 2.5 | 0.7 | 0.7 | 2.4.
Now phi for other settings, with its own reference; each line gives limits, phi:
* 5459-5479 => 1.00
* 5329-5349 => 0.94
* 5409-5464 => 1.00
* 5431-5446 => 1.01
